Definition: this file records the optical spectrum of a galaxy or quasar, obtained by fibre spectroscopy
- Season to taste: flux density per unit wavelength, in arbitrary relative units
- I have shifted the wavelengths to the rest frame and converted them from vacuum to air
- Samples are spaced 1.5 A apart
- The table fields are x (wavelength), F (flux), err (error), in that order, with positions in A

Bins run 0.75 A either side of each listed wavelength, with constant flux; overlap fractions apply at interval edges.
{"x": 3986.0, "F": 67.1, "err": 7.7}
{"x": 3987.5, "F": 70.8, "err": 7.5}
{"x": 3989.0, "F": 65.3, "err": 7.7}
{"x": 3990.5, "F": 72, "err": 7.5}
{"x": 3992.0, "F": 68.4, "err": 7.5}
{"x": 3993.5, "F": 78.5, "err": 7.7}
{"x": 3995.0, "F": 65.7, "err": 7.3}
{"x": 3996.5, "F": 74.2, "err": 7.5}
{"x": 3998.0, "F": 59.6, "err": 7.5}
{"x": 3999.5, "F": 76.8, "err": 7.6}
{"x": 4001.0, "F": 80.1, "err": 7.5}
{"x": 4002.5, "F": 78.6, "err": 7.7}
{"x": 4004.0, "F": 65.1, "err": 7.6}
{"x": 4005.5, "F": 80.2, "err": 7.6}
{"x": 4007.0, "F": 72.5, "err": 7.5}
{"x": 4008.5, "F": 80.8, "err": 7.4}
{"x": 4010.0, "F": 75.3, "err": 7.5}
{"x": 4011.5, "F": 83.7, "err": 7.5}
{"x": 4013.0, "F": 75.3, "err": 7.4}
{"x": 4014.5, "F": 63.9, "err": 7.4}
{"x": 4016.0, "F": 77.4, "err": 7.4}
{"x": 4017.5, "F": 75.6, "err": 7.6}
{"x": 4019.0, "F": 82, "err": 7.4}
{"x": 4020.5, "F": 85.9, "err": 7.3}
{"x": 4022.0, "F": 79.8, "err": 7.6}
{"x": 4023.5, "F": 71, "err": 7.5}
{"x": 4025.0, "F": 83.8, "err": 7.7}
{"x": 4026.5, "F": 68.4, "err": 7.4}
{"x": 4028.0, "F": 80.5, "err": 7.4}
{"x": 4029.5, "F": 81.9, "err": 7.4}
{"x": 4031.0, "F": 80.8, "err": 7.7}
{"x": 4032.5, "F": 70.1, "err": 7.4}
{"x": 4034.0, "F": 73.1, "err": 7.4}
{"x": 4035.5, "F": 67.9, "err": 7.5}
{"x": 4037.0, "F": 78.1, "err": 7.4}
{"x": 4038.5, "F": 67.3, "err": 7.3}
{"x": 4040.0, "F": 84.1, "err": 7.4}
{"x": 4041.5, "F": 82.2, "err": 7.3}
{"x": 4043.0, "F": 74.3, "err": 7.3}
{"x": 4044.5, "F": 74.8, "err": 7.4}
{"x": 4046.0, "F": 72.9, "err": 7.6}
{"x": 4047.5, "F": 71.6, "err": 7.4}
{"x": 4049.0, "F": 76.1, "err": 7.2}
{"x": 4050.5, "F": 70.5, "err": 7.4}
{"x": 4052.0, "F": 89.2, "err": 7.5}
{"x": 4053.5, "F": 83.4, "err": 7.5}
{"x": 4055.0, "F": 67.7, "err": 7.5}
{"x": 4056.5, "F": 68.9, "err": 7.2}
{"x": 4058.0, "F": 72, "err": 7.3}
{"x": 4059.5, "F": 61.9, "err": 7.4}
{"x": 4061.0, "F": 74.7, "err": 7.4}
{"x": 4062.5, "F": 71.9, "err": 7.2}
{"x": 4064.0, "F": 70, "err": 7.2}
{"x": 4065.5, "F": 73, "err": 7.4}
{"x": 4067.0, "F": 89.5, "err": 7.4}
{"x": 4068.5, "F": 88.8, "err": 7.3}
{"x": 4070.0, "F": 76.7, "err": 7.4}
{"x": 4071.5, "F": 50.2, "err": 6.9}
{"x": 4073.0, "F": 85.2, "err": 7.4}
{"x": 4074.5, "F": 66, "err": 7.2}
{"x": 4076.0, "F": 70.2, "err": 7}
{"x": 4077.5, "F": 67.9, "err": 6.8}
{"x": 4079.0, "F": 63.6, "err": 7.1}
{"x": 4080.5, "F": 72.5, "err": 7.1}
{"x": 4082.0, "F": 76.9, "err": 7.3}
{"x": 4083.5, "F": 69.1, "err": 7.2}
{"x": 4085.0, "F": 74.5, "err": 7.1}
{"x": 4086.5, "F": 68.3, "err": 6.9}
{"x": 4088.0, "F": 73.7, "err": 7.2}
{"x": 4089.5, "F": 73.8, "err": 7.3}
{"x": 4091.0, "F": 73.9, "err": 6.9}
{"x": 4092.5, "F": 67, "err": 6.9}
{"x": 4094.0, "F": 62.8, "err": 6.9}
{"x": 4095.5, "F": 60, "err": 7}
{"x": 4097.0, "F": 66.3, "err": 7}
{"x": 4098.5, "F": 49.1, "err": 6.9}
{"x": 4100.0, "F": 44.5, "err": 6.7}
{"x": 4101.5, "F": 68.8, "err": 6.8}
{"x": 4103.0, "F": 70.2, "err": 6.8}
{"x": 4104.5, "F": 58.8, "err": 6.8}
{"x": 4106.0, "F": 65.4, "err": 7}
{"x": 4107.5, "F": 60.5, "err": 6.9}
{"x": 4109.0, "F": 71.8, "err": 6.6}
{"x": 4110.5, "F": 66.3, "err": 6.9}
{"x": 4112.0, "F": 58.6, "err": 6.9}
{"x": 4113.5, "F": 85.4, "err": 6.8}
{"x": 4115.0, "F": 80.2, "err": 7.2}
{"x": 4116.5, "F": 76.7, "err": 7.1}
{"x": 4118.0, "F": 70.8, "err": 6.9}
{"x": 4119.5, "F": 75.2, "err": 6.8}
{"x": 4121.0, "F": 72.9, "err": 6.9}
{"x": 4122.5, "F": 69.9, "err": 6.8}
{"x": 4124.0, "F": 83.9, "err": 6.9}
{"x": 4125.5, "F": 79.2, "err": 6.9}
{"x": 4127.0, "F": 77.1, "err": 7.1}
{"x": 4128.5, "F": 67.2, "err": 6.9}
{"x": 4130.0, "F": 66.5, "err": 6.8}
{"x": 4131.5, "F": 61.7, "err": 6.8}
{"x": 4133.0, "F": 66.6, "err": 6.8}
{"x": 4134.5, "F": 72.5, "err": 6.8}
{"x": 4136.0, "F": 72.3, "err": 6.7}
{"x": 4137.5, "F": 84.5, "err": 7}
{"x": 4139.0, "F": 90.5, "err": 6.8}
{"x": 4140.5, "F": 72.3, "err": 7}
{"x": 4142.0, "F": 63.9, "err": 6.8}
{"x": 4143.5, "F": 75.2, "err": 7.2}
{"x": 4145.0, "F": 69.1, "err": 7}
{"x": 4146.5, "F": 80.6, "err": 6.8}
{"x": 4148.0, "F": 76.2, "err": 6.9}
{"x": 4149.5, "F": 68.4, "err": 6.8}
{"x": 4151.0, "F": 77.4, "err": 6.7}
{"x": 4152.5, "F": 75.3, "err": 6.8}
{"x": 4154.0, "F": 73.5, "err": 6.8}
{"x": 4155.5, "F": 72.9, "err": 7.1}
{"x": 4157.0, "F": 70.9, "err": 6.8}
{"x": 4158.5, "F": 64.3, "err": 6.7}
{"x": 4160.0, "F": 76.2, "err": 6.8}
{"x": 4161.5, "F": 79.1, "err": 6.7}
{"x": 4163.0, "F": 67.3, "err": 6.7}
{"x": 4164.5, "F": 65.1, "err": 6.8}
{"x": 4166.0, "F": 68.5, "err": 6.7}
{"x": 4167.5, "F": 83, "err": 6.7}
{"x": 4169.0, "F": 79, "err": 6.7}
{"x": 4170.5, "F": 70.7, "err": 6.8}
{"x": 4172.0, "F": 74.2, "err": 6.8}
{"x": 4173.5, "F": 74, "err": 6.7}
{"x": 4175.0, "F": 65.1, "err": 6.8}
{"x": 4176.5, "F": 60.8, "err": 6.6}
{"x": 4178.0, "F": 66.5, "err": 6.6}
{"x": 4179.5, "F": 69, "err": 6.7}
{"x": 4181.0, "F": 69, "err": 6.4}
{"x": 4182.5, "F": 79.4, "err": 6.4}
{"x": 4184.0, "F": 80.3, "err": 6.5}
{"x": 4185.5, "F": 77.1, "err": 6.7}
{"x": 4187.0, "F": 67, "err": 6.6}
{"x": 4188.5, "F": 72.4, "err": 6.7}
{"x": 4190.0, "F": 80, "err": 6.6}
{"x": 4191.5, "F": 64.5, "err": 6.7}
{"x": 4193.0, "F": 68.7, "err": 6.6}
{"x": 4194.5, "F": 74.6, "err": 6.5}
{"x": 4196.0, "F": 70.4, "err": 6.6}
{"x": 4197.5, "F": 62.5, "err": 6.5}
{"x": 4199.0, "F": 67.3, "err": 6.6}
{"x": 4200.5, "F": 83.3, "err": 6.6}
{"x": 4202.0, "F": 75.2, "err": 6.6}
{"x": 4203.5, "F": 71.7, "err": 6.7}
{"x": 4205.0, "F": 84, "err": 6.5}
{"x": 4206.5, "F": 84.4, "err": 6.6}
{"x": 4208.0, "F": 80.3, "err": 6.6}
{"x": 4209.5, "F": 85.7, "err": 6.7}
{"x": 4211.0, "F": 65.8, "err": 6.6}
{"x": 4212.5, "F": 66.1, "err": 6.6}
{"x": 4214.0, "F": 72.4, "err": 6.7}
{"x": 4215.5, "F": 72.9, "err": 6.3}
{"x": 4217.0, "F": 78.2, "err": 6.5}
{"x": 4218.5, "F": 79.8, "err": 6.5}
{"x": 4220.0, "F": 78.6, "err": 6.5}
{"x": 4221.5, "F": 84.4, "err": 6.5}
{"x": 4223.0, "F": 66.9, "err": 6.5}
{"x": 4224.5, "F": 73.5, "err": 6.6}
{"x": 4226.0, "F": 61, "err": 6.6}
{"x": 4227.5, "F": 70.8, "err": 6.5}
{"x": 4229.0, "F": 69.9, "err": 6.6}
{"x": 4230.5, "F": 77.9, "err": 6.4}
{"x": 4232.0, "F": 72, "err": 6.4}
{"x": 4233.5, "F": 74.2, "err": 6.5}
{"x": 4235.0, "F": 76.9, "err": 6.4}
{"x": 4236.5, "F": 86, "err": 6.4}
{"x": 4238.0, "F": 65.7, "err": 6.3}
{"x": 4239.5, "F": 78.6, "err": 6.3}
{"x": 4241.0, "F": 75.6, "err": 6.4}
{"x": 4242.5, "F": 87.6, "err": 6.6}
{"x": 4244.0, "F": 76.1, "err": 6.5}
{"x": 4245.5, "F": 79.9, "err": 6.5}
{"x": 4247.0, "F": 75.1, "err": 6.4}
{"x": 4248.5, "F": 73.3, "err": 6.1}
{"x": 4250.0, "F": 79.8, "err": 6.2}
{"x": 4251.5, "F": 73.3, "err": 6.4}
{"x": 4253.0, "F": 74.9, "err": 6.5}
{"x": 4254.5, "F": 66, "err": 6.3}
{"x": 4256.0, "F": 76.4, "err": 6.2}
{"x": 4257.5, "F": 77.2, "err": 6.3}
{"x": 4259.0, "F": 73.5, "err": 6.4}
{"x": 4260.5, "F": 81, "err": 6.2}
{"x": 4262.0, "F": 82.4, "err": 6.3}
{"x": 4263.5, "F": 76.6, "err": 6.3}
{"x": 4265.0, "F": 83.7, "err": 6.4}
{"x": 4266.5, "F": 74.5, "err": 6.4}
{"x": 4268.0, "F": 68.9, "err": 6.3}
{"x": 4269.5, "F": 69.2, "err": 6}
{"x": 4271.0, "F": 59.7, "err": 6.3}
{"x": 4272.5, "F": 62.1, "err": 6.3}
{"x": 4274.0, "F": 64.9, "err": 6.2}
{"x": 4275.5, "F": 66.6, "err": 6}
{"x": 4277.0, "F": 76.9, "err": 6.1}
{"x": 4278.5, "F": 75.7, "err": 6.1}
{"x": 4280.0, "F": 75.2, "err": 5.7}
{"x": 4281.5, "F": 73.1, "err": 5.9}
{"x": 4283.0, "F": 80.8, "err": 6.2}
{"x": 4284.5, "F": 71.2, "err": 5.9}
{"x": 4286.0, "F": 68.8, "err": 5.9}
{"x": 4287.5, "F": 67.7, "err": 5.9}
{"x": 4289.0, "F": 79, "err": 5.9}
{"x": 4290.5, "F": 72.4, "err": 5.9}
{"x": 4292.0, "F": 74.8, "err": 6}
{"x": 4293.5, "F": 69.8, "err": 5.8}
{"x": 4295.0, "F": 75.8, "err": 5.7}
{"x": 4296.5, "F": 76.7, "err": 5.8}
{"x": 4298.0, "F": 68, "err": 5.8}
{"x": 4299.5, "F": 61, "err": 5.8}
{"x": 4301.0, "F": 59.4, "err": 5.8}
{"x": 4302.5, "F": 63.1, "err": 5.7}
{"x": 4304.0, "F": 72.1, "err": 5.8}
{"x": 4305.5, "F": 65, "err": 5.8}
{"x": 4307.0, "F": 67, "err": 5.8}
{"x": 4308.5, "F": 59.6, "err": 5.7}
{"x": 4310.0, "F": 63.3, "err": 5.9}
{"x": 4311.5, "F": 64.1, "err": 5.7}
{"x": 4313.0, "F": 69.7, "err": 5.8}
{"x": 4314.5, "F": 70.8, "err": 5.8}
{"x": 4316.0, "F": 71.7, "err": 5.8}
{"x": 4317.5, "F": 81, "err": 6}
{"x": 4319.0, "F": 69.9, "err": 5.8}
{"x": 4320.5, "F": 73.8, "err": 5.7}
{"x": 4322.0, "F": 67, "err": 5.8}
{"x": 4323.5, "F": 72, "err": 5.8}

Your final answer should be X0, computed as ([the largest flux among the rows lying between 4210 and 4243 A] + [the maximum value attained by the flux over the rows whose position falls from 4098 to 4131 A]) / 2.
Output 86.5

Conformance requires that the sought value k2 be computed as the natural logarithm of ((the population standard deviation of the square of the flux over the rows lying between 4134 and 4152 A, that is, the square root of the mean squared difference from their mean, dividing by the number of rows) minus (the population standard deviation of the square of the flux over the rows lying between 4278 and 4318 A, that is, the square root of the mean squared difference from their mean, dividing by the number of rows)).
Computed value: 5.5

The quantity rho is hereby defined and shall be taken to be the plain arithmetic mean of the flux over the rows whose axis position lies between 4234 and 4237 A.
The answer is 81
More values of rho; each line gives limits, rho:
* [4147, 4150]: 72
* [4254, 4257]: 71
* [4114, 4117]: 78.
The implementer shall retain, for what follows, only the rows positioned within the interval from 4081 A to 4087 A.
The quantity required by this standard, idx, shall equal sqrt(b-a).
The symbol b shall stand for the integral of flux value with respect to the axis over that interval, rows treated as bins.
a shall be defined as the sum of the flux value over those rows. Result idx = 12.1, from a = 289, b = 434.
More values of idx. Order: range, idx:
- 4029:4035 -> 12.2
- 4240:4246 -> 12.6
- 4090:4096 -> 11.6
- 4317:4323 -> 12.0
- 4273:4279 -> 11.8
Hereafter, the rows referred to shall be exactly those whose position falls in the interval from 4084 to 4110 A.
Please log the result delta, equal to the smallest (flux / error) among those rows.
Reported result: 6.6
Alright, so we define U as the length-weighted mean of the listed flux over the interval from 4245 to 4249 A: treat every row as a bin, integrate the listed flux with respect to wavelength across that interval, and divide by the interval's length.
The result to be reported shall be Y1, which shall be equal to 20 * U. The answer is 1521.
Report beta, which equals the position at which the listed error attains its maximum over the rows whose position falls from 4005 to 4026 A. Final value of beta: 4025.0 A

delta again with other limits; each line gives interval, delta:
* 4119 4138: 9.1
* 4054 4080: 7.3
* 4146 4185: 9.2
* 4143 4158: 9.9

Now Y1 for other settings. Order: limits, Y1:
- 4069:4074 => 1427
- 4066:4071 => 1653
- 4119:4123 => 1454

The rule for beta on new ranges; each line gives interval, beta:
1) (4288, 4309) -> 4292.0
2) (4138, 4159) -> 4143.5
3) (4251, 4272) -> 4253.0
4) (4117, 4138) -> 4127.0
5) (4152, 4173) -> 4155.5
